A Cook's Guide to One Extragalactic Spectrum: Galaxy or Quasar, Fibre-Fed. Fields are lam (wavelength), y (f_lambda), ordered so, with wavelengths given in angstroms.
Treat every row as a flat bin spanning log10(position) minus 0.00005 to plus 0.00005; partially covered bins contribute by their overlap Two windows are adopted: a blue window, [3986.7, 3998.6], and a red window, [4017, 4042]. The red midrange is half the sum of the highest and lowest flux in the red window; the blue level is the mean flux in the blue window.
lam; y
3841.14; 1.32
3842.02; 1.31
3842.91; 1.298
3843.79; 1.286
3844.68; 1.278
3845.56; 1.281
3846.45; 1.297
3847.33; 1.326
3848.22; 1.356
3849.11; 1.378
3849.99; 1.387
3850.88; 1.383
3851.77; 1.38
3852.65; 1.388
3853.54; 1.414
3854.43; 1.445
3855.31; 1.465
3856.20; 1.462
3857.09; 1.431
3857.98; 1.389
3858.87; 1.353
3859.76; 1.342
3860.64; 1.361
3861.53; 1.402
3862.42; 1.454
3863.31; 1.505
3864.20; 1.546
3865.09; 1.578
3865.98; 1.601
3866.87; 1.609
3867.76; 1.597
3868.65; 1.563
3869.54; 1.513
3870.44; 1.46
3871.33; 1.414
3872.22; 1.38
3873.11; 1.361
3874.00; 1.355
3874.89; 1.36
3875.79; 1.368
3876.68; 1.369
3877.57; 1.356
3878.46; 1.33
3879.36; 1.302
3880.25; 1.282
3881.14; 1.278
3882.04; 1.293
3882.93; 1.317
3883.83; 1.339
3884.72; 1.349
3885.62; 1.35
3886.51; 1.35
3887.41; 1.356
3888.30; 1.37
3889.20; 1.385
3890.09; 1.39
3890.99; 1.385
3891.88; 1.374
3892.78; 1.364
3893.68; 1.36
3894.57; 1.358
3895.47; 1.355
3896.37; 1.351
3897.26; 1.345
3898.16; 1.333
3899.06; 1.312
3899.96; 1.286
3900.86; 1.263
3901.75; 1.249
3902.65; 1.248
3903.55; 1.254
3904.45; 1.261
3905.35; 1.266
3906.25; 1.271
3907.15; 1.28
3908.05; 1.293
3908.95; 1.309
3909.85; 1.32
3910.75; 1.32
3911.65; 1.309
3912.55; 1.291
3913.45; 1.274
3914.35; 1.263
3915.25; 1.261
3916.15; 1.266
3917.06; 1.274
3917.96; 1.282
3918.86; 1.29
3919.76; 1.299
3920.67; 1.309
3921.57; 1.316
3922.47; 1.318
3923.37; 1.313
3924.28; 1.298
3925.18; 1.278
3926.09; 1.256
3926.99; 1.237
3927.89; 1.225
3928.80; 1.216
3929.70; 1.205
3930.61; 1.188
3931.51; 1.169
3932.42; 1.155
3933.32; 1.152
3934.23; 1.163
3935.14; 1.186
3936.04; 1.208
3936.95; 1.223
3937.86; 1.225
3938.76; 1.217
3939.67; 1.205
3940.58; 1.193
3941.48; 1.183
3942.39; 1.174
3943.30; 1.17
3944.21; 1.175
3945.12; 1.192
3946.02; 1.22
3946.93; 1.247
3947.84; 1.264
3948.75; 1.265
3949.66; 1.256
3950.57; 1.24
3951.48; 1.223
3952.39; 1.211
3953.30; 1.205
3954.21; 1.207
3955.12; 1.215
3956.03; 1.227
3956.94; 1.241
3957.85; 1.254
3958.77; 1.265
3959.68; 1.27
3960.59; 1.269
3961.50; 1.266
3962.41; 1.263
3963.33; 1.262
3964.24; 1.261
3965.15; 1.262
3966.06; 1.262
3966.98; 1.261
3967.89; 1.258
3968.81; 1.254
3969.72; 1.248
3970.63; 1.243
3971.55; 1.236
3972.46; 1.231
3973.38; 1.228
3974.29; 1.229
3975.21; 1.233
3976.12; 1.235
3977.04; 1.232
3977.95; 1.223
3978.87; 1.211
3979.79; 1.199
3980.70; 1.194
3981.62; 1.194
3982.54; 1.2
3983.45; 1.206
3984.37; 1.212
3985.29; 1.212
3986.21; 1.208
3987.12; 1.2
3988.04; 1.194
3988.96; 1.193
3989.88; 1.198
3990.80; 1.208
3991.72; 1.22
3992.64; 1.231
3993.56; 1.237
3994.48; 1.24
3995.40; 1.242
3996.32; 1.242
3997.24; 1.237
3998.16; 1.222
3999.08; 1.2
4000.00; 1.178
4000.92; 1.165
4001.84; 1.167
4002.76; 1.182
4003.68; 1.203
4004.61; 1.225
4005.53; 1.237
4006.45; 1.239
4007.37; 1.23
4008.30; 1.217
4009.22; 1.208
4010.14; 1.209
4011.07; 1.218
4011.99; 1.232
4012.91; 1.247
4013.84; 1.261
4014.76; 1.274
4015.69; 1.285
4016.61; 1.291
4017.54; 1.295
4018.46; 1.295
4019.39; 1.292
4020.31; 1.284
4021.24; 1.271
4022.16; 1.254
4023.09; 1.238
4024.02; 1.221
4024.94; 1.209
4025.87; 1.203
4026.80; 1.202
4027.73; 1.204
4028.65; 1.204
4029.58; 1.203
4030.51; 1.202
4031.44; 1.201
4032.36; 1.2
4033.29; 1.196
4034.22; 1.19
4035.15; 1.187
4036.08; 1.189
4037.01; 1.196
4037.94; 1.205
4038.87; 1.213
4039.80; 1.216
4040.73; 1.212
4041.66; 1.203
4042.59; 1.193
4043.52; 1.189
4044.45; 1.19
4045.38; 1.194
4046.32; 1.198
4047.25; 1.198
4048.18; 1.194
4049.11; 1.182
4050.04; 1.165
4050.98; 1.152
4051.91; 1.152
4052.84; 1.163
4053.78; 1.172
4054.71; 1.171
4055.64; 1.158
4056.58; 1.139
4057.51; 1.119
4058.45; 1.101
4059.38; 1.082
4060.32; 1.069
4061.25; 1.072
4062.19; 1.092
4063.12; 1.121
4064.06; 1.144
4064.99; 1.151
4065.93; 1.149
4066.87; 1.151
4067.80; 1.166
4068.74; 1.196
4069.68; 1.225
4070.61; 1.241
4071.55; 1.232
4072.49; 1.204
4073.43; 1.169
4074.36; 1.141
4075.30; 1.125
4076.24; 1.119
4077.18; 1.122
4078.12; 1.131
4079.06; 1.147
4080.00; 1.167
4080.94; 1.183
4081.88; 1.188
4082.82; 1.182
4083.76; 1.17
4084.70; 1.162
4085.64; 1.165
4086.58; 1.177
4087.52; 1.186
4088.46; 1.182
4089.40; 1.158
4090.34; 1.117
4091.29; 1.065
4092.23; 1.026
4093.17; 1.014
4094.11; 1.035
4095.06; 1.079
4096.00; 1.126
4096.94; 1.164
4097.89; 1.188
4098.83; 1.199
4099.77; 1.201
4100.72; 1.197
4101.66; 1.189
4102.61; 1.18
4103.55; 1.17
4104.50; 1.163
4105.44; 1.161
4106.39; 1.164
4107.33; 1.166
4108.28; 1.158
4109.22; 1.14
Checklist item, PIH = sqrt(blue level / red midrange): 0.99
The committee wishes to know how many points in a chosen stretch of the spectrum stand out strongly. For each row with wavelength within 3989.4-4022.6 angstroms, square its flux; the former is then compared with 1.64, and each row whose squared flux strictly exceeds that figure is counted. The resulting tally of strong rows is 6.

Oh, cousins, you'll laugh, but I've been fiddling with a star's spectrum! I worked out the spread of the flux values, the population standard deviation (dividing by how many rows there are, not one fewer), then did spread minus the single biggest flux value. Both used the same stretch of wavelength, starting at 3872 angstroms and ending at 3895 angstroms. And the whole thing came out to -1.36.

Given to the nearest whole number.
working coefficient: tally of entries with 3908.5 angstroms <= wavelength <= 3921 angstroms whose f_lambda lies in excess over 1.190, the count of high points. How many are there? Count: 14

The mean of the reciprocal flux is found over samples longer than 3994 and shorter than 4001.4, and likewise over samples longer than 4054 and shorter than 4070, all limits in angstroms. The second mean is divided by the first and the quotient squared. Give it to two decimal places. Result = 1.15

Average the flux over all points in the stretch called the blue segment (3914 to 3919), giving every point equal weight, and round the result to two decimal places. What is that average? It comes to 1.27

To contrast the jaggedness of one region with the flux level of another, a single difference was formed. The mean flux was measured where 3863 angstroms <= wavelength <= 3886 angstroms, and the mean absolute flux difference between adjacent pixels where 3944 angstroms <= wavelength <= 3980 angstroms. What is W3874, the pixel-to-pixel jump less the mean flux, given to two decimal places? -1.41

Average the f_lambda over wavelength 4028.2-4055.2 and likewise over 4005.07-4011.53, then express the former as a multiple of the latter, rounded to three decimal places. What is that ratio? 0.974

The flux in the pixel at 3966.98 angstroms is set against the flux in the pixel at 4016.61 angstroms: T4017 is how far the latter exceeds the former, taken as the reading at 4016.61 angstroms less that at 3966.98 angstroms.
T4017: 0.03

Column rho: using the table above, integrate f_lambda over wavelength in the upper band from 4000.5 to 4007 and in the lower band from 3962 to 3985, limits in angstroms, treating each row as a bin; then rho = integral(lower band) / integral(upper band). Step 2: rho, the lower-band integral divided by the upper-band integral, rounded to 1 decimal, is 3.6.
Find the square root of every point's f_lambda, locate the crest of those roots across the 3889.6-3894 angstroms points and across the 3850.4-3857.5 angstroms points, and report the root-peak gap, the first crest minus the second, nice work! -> -0.031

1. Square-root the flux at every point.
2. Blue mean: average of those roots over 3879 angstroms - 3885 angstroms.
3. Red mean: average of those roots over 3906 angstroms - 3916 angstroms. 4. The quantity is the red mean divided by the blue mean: 0.993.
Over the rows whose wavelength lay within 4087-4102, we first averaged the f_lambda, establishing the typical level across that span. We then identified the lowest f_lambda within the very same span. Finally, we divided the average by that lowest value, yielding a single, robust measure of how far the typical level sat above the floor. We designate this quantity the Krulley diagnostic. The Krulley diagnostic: 1.117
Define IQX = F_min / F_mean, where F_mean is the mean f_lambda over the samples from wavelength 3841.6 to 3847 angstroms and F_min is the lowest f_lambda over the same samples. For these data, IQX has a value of 0.989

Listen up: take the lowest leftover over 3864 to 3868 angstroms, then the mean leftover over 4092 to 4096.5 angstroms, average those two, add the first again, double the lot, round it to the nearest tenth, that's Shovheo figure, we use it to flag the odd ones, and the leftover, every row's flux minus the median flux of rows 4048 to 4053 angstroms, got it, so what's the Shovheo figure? 1.0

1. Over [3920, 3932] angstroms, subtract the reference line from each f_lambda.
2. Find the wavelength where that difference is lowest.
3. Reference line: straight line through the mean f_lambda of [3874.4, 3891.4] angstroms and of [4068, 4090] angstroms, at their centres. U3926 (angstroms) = 3931.51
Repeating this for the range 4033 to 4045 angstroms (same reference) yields 4035.15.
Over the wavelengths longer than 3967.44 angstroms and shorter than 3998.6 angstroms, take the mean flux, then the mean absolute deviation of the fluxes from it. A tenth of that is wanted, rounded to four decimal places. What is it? 0.0017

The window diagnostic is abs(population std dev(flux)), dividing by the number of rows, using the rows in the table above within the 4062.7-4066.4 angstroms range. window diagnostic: 0.0120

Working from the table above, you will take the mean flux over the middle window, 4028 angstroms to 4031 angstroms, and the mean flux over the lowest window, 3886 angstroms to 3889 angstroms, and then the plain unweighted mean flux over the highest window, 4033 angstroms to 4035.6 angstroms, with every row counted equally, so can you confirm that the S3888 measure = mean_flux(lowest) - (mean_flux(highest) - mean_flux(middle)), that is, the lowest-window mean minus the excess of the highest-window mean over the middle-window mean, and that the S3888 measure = 1.37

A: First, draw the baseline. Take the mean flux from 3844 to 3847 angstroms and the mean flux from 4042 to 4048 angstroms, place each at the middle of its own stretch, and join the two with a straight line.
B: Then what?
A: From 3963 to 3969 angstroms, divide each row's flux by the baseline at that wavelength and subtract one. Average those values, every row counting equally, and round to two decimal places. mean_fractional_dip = 0.02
